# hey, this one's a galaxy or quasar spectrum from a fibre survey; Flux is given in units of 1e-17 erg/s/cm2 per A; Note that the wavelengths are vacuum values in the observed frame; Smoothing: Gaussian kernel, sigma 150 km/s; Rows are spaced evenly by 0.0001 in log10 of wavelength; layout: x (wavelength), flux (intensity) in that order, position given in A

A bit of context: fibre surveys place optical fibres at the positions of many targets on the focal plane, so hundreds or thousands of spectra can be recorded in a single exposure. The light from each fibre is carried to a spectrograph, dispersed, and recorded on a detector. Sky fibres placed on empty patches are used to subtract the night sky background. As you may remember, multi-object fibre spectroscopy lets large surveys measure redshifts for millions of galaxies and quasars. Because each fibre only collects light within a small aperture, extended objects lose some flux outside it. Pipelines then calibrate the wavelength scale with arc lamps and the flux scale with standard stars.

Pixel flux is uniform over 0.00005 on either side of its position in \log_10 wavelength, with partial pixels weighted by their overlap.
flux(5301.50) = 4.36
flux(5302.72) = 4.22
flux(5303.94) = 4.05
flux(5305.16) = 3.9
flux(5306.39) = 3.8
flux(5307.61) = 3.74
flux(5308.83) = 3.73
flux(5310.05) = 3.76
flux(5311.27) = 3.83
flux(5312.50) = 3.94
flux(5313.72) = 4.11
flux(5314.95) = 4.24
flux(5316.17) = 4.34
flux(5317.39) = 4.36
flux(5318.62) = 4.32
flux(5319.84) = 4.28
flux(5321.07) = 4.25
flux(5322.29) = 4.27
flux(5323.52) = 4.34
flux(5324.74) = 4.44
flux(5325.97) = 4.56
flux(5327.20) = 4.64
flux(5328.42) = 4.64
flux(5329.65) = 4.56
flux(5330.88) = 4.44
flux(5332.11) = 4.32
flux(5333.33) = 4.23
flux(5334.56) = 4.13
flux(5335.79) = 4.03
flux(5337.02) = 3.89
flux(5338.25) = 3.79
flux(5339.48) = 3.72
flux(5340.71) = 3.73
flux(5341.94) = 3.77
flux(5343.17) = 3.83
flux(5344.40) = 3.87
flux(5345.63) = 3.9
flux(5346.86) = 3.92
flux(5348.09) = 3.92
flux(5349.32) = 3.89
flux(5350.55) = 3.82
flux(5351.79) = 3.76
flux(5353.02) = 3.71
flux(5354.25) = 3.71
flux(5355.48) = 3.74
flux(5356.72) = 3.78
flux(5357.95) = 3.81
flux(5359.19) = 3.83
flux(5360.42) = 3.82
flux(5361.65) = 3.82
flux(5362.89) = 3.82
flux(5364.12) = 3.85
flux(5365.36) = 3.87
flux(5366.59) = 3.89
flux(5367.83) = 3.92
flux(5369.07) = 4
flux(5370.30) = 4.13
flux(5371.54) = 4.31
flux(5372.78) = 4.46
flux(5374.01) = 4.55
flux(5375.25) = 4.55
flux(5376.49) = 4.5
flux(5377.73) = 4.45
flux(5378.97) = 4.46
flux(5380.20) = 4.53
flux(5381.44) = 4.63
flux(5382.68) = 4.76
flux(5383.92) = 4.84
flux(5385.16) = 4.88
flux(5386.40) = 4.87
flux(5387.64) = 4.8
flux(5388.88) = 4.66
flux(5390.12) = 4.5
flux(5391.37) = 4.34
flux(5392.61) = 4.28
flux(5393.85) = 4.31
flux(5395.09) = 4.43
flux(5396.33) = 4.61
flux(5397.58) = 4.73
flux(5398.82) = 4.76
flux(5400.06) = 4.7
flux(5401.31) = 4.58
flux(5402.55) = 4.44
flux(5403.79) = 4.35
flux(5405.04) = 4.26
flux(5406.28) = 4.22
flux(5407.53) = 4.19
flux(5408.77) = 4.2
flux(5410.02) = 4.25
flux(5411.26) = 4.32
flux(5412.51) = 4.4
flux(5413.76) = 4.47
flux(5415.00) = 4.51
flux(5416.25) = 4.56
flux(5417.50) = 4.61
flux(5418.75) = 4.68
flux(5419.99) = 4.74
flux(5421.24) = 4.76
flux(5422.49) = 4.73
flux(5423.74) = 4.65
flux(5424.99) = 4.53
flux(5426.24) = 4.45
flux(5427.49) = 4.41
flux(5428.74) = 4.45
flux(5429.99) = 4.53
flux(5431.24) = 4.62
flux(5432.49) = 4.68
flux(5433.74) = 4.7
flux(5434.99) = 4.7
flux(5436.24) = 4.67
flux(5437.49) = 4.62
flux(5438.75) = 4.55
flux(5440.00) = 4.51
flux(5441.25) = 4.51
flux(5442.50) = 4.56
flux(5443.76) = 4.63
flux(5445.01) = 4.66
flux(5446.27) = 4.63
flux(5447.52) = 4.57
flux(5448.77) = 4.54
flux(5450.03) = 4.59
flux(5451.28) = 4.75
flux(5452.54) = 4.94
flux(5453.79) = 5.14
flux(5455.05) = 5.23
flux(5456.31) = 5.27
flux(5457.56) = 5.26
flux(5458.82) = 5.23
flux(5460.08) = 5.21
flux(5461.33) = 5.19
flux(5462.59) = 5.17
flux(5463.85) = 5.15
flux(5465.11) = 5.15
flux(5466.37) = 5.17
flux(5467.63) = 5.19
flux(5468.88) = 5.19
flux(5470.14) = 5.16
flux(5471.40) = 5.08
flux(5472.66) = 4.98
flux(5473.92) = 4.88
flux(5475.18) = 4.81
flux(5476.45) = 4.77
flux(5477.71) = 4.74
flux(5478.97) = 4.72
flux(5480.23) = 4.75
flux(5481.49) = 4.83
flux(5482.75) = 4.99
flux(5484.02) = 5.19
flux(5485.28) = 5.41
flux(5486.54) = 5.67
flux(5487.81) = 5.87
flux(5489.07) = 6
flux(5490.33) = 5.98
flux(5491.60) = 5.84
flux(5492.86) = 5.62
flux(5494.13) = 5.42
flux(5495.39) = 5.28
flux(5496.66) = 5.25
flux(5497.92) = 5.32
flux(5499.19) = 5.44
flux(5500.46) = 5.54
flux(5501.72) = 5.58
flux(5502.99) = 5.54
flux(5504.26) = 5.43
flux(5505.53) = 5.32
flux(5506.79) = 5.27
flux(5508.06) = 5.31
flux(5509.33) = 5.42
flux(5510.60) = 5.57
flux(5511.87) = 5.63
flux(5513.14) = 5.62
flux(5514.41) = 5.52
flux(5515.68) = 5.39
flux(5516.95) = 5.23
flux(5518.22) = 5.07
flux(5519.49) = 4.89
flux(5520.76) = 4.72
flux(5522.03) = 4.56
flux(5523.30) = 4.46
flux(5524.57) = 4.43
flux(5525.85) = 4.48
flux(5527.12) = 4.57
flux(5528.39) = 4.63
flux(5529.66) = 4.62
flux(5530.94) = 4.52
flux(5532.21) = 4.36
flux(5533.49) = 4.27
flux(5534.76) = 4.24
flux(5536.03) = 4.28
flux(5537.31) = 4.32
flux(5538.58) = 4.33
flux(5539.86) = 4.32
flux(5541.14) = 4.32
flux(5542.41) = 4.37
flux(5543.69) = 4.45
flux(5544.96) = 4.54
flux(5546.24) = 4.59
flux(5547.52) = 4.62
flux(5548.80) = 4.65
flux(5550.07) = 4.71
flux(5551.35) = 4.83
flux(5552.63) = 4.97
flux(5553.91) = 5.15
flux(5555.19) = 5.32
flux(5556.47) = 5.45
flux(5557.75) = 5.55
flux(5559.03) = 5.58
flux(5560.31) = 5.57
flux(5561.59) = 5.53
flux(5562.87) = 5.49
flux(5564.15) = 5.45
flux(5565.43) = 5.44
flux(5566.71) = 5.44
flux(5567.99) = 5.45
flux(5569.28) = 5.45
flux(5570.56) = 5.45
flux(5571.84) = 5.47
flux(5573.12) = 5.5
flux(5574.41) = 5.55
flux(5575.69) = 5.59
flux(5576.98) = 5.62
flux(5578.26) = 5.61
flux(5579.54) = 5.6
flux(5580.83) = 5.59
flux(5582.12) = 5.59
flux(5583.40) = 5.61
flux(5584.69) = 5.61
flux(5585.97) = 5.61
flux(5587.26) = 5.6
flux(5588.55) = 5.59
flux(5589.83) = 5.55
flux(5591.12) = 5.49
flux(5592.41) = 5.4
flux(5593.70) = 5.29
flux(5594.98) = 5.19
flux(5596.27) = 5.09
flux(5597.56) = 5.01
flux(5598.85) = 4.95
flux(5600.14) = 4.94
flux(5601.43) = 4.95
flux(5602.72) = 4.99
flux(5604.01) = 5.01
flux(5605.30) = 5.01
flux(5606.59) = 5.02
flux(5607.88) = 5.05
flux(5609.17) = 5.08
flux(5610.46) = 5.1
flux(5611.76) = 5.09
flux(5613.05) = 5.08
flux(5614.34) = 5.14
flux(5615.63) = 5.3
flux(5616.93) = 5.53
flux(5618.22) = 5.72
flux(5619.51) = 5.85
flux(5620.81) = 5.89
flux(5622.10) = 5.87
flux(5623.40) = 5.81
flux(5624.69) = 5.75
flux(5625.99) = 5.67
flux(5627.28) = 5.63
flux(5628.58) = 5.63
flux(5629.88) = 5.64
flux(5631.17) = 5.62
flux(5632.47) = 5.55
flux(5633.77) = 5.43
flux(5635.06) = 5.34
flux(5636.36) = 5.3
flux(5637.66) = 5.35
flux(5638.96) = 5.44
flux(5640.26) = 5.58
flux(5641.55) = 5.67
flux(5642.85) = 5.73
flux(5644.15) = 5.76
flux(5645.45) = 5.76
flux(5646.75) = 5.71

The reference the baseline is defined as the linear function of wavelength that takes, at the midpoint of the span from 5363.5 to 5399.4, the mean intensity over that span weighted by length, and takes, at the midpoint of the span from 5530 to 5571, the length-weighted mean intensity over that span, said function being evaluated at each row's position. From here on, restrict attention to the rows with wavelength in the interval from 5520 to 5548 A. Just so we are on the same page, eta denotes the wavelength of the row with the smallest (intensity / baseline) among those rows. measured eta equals 5534.76 A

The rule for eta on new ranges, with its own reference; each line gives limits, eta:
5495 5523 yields 5522.03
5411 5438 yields 5411.26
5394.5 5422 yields 5407.53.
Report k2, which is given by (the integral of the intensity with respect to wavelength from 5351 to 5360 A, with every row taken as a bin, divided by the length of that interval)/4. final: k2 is 0.9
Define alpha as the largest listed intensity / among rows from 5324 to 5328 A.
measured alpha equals 4.64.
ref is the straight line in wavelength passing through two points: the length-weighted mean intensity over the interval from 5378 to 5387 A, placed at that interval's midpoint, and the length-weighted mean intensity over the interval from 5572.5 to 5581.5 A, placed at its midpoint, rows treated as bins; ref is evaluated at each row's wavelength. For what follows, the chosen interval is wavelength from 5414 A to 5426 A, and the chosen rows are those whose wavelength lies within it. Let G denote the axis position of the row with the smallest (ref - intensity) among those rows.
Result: 5421.24 A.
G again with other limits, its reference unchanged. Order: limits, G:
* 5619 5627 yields 5620.81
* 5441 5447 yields 5445.01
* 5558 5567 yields 5559.03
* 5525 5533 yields 5528.39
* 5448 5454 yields 5453.79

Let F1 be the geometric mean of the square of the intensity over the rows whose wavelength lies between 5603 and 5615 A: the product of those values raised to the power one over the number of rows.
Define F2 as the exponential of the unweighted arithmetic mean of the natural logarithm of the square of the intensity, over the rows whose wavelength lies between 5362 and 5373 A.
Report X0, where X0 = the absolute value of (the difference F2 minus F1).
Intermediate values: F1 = 25.6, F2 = 16.2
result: 9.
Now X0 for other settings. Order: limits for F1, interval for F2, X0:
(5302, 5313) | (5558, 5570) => 15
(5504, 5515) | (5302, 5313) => 15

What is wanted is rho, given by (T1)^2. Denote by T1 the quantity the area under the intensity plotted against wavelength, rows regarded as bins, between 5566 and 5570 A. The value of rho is 474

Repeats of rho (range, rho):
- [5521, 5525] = 326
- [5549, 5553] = 371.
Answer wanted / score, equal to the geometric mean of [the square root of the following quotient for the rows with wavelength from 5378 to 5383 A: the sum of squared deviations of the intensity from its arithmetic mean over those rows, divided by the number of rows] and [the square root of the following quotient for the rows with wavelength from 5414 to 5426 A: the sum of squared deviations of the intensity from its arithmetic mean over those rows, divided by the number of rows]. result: 0.10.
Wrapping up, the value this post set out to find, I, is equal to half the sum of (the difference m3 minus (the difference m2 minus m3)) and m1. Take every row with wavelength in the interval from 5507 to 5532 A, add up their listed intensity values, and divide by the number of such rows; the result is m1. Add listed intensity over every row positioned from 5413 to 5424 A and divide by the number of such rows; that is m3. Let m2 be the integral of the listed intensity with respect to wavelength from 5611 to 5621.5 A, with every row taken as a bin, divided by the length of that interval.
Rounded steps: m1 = 5.0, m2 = 5.45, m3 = 4.6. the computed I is 4.40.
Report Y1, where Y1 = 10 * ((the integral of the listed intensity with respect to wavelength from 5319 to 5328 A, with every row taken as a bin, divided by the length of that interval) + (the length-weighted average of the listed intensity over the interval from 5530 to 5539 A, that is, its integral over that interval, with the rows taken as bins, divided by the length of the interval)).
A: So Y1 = 87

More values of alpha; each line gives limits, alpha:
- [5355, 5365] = 3.85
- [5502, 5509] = 5.54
